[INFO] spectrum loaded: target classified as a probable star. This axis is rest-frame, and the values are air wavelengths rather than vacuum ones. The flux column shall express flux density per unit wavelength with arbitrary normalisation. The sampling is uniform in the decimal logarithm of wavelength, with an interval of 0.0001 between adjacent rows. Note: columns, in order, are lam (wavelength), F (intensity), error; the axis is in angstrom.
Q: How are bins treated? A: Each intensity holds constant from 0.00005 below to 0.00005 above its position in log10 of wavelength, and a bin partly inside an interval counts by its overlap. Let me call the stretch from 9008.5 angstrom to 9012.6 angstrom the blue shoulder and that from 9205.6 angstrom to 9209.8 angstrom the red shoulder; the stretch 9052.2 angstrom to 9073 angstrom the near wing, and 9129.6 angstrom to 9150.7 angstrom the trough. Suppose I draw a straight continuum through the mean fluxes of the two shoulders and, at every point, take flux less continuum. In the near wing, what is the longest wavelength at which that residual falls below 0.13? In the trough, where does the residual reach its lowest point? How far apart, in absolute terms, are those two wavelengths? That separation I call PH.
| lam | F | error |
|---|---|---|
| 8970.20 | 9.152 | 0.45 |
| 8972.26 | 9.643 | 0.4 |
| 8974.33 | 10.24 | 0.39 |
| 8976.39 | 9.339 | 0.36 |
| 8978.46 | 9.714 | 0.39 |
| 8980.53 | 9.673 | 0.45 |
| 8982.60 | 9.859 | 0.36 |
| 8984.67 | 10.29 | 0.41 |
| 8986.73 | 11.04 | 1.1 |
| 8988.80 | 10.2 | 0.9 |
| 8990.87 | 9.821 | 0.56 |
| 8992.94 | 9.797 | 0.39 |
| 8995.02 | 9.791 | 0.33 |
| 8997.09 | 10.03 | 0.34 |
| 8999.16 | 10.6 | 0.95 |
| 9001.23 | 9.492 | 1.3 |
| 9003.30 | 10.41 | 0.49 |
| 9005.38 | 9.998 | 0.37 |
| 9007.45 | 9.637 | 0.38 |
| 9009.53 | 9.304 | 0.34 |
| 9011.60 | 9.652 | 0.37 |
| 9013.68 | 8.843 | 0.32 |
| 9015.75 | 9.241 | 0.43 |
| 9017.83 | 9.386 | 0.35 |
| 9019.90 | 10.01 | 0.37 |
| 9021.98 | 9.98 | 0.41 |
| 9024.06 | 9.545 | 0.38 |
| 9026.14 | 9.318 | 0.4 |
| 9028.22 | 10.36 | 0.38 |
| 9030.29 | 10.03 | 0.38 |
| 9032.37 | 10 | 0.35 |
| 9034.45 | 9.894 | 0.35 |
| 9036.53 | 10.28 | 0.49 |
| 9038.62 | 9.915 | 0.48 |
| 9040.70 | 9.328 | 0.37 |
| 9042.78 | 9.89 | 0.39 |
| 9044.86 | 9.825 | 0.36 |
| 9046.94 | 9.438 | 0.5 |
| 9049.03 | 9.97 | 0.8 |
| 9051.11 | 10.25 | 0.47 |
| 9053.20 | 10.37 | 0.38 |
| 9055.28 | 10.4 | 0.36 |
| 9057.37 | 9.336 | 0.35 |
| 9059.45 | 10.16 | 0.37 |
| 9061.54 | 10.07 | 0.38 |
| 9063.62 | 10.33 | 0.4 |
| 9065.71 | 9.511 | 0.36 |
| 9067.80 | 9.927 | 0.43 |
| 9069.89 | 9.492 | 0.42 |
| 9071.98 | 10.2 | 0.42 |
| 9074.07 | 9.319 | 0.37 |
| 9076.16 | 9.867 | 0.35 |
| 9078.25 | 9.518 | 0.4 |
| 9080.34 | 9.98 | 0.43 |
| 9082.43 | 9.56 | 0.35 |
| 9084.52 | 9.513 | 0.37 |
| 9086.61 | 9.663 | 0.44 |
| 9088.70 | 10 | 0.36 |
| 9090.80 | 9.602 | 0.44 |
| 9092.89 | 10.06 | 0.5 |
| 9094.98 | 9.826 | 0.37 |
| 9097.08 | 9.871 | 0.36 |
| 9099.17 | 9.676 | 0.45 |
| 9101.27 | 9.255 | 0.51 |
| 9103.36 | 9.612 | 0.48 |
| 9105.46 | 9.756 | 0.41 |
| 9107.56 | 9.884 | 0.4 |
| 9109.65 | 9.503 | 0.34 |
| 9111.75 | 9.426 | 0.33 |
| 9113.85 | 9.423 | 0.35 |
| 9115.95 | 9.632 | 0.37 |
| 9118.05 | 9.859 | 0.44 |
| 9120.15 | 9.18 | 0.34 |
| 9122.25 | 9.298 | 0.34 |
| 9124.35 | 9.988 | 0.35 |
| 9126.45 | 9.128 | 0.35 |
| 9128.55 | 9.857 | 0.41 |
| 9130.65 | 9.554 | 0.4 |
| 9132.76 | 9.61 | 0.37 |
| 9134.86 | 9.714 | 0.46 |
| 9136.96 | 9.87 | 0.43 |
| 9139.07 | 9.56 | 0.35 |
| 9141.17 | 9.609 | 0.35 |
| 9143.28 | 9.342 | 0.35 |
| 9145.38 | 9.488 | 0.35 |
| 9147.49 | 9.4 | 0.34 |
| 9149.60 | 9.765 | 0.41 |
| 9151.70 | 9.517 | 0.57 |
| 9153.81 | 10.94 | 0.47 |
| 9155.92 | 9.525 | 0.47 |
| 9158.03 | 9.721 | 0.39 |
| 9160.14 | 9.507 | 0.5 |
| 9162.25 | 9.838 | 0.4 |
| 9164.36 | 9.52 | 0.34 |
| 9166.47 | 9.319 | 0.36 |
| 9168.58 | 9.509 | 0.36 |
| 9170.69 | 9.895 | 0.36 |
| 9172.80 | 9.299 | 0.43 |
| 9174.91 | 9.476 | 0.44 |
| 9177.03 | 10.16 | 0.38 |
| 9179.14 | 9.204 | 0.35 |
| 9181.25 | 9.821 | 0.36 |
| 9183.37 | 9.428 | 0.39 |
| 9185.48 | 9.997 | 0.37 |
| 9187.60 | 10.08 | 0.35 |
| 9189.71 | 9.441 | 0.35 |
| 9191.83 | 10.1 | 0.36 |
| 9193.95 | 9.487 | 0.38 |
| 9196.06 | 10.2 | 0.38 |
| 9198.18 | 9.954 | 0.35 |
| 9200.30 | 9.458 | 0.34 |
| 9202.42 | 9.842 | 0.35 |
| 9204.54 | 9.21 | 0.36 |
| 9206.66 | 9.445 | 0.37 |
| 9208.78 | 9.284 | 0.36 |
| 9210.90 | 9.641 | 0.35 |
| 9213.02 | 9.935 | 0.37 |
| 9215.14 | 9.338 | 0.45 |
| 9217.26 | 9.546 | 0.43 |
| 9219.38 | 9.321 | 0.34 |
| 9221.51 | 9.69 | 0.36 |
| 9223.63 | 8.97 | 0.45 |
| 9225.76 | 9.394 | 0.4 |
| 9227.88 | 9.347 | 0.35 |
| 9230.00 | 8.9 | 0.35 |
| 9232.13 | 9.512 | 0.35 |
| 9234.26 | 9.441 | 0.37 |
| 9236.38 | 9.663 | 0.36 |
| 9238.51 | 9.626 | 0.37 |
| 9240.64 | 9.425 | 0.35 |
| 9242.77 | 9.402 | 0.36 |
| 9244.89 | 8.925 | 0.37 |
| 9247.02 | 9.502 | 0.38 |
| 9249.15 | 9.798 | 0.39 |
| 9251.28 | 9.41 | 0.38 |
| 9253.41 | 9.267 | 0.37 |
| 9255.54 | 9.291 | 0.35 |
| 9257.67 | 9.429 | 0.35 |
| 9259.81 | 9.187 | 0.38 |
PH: 73.4 angstrom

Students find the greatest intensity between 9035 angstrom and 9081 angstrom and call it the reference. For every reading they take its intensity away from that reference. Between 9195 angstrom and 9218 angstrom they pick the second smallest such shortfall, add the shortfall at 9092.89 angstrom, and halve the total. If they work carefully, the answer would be 0.39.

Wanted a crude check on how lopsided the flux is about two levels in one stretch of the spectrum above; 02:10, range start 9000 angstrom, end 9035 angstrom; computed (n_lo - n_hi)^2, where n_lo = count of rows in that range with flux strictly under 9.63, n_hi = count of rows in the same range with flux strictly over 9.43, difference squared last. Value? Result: 25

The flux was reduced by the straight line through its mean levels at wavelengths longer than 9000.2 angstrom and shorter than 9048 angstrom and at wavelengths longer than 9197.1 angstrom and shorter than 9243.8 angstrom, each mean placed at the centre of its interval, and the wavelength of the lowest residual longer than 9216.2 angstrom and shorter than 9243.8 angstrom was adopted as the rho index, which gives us 9230.00 angstrom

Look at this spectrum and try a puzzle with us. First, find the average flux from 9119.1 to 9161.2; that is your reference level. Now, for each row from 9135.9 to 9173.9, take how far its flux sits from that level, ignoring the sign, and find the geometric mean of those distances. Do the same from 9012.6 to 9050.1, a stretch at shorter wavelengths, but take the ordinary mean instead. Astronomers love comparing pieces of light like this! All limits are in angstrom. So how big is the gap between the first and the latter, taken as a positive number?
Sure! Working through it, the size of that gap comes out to 0.20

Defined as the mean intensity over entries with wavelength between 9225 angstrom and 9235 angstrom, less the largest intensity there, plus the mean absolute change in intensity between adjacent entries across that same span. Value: 0.10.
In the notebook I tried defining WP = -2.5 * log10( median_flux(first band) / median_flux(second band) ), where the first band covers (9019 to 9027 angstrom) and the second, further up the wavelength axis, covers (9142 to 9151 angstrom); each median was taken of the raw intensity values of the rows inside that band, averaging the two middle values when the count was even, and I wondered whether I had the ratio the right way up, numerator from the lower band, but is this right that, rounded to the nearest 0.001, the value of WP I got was -0.036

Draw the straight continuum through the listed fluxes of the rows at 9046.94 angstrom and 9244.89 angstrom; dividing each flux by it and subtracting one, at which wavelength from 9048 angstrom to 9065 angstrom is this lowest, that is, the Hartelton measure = 9057.37 angstrom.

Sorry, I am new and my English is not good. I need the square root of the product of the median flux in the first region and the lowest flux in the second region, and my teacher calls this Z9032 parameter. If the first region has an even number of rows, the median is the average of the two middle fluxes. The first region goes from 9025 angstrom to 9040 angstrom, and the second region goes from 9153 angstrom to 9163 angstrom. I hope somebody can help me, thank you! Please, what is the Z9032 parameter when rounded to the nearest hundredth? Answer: 9.75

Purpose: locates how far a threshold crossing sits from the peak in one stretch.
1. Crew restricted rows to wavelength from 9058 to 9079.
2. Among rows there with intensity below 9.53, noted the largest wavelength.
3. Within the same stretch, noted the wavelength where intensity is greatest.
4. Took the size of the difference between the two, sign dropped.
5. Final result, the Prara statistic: 14.6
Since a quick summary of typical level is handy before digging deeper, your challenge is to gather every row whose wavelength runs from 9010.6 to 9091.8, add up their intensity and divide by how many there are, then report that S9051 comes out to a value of 9.79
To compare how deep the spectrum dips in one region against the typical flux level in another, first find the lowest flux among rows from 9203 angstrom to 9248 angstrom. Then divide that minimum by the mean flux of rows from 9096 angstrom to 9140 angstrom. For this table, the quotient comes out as 0.927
